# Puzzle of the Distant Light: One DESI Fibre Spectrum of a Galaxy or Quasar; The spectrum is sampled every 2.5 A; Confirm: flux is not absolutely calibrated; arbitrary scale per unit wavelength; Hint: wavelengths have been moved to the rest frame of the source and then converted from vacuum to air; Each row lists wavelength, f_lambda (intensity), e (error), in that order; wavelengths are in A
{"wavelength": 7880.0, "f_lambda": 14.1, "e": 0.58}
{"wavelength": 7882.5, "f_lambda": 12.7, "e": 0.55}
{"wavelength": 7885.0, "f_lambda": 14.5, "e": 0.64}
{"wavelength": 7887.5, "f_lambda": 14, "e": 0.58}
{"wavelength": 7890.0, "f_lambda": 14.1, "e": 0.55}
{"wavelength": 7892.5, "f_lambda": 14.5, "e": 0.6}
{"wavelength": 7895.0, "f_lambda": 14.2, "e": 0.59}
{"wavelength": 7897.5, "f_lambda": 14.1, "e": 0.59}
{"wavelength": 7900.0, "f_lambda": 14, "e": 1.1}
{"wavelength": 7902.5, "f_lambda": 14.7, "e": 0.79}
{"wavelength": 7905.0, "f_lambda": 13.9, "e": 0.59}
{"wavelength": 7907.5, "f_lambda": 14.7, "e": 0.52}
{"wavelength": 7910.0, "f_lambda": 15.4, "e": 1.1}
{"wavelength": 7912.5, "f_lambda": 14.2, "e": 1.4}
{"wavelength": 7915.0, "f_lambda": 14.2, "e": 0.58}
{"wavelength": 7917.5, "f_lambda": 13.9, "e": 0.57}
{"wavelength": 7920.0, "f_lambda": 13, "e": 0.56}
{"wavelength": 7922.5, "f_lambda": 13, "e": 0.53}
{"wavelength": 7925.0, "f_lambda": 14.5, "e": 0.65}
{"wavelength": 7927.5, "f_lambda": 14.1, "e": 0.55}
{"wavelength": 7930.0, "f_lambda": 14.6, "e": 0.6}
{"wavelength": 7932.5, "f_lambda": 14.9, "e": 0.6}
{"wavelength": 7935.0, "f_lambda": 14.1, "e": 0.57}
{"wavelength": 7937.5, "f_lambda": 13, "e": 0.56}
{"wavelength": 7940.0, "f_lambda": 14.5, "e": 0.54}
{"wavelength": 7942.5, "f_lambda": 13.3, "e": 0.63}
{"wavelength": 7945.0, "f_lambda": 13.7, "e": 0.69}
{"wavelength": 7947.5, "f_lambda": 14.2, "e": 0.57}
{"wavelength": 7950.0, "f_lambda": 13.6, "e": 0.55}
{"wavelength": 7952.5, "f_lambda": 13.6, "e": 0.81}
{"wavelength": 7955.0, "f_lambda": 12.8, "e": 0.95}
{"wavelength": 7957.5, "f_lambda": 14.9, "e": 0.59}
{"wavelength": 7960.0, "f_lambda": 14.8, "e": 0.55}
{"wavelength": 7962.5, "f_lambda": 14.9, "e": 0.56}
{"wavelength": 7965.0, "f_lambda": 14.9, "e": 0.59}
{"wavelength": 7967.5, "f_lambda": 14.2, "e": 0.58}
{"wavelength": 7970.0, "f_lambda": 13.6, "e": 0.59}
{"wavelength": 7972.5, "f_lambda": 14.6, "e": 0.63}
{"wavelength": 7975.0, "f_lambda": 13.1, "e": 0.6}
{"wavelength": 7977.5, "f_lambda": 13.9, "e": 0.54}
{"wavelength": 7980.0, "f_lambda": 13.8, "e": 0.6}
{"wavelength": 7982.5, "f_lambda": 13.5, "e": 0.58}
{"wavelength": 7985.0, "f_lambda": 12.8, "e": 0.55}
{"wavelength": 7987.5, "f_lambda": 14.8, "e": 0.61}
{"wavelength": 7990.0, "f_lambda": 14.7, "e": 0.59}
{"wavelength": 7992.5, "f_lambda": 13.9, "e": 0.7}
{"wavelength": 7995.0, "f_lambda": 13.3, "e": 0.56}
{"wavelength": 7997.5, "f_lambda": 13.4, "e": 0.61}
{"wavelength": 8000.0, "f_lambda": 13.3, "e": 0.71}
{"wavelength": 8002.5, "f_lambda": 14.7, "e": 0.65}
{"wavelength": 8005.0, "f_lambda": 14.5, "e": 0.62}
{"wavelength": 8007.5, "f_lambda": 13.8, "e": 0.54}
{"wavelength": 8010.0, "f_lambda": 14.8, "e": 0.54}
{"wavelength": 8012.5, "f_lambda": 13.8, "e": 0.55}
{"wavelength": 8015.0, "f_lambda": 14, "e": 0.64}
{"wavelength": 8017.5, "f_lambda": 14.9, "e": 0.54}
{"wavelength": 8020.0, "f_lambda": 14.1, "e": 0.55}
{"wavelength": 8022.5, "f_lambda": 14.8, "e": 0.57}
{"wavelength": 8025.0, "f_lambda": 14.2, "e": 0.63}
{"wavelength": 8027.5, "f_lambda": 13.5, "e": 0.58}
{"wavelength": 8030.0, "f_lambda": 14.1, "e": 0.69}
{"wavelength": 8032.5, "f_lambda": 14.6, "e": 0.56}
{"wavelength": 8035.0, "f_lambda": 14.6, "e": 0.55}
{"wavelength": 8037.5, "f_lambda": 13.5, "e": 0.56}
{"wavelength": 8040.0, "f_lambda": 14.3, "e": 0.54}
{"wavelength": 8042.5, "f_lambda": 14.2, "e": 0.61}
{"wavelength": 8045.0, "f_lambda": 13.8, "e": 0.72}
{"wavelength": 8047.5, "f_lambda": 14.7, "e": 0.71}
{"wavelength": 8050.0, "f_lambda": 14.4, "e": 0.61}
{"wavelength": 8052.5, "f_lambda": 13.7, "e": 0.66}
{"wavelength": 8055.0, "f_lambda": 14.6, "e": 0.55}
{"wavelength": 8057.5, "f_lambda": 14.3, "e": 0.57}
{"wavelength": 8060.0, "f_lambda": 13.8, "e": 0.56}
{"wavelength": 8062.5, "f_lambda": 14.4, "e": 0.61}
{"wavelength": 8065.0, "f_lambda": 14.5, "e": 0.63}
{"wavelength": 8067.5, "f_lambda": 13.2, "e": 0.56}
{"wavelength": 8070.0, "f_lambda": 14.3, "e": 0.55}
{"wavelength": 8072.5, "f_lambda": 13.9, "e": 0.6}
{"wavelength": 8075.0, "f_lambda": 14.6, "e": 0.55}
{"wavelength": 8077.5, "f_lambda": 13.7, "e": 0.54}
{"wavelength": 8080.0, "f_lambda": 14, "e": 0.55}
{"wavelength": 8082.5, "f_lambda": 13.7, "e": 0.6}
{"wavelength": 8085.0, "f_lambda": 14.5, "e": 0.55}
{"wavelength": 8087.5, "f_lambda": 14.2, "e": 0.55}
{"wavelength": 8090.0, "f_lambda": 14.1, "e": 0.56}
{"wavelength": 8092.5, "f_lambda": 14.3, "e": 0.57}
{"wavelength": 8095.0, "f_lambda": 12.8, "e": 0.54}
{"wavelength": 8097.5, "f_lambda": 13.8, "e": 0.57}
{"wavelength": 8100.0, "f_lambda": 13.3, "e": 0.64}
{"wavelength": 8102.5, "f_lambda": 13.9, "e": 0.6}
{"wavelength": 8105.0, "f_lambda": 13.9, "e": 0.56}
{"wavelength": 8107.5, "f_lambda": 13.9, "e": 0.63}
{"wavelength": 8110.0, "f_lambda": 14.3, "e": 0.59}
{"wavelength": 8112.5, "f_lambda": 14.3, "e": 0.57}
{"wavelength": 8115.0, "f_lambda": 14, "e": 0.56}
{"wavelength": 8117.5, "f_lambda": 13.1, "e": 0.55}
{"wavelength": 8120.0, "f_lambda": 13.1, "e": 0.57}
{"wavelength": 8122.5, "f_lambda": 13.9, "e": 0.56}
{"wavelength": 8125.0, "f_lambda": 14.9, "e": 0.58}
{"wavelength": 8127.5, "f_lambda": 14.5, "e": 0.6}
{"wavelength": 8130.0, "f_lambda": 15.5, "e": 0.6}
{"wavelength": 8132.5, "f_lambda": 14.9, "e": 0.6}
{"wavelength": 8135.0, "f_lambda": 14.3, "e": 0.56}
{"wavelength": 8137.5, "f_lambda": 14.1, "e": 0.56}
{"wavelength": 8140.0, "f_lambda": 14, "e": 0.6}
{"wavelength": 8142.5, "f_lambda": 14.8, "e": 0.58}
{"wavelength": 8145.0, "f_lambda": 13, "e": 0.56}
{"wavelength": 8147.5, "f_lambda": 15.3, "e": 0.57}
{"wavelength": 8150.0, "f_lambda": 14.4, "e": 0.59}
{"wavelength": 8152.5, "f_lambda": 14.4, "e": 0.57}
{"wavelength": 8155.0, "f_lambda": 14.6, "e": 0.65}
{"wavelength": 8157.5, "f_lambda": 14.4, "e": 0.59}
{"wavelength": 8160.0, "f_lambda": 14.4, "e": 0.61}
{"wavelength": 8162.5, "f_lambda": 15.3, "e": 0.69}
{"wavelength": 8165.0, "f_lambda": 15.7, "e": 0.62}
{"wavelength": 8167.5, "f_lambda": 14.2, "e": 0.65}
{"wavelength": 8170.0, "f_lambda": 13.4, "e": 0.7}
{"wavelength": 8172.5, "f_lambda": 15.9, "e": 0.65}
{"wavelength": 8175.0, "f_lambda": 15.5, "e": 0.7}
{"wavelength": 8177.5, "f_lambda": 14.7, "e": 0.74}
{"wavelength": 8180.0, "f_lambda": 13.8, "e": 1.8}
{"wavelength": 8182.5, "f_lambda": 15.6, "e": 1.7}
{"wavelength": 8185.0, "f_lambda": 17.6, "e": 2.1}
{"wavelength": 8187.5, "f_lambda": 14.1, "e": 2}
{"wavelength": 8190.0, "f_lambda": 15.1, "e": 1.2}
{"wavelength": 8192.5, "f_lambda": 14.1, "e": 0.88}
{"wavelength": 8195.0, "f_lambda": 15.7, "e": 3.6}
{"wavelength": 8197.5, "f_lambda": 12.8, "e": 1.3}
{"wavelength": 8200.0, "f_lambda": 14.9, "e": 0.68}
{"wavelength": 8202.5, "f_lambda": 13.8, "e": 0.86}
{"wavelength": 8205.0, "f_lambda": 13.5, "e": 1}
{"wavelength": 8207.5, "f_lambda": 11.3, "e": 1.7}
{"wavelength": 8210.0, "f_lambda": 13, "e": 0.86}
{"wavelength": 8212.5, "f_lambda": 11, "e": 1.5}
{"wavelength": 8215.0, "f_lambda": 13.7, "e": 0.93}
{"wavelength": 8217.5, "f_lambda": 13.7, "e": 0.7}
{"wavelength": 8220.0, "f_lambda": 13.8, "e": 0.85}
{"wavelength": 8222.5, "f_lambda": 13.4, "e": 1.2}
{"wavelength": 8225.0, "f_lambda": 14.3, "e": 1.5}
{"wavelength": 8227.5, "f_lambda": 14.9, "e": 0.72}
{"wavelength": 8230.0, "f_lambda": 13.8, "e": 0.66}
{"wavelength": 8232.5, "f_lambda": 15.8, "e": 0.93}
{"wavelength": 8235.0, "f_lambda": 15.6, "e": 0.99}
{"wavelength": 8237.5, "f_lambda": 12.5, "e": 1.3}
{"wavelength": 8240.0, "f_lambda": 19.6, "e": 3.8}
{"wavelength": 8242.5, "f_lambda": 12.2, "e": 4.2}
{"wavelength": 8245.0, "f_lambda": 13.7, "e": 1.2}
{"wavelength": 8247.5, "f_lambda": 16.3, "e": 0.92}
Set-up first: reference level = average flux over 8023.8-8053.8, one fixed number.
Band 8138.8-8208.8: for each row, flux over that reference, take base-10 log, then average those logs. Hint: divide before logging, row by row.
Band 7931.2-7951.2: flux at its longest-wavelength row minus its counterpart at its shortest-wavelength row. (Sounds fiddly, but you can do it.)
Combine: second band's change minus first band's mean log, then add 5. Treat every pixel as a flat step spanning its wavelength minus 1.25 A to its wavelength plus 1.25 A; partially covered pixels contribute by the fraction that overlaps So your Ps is 3.7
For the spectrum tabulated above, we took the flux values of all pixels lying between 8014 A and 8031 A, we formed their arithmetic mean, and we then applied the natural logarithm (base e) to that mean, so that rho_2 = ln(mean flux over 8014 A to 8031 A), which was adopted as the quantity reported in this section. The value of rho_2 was 2.66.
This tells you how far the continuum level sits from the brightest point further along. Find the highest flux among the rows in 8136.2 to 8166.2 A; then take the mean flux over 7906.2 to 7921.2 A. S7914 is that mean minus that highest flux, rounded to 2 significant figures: -1.5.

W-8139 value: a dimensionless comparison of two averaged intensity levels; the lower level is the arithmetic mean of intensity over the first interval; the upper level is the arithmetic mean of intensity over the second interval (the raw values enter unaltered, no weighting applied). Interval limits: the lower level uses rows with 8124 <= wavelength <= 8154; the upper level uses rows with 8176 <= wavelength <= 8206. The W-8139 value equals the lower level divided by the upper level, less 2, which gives -1.01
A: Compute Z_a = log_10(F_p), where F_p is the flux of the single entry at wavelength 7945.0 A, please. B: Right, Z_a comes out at 1.14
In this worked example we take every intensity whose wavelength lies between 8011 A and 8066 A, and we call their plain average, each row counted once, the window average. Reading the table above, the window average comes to 14.22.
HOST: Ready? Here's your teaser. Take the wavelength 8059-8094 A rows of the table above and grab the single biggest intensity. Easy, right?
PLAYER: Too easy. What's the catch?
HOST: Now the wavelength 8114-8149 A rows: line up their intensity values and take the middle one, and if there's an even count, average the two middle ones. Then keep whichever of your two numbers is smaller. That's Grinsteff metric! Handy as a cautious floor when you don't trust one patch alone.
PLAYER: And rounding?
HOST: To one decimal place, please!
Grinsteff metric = 14.2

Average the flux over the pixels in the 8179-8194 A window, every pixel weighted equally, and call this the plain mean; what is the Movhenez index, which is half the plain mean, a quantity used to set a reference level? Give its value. 7.5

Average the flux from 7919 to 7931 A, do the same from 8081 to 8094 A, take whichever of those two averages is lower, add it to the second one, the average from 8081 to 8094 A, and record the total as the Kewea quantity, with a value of 28.0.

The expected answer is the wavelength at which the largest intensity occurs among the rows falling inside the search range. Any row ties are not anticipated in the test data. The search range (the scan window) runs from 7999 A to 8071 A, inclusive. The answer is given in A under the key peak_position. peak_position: 8017.5 A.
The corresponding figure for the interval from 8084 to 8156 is 8130.0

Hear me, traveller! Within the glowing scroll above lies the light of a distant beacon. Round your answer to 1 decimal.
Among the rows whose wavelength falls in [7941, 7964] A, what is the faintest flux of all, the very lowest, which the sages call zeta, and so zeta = 12.8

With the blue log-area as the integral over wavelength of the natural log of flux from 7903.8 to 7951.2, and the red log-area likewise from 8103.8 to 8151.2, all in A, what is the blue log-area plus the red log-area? 251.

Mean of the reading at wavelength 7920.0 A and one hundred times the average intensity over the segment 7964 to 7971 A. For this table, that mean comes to 718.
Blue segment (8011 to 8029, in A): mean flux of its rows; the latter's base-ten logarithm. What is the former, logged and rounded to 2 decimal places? 1.15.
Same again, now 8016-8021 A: 1.16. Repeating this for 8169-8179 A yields 1.17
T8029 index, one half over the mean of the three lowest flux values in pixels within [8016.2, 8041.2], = 0.0365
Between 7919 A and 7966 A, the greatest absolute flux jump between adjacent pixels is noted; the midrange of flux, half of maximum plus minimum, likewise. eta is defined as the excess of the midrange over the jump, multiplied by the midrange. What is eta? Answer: 163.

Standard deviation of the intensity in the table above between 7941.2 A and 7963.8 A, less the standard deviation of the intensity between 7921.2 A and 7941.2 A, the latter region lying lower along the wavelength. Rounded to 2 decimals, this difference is 0.04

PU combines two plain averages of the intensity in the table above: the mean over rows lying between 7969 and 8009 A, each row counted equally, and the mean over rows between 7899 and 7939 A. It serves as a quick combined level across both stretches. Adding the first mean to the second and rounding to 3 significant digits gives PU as 28.0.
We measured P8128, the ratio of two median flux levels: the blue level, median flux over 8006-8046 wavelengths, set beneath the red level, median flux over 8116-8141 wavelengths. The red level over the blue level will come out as 1.00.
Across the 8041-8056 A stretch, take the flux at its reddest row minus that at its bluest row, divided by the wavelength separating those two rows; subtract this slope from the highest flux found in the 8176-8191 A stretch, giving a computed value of 17.6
